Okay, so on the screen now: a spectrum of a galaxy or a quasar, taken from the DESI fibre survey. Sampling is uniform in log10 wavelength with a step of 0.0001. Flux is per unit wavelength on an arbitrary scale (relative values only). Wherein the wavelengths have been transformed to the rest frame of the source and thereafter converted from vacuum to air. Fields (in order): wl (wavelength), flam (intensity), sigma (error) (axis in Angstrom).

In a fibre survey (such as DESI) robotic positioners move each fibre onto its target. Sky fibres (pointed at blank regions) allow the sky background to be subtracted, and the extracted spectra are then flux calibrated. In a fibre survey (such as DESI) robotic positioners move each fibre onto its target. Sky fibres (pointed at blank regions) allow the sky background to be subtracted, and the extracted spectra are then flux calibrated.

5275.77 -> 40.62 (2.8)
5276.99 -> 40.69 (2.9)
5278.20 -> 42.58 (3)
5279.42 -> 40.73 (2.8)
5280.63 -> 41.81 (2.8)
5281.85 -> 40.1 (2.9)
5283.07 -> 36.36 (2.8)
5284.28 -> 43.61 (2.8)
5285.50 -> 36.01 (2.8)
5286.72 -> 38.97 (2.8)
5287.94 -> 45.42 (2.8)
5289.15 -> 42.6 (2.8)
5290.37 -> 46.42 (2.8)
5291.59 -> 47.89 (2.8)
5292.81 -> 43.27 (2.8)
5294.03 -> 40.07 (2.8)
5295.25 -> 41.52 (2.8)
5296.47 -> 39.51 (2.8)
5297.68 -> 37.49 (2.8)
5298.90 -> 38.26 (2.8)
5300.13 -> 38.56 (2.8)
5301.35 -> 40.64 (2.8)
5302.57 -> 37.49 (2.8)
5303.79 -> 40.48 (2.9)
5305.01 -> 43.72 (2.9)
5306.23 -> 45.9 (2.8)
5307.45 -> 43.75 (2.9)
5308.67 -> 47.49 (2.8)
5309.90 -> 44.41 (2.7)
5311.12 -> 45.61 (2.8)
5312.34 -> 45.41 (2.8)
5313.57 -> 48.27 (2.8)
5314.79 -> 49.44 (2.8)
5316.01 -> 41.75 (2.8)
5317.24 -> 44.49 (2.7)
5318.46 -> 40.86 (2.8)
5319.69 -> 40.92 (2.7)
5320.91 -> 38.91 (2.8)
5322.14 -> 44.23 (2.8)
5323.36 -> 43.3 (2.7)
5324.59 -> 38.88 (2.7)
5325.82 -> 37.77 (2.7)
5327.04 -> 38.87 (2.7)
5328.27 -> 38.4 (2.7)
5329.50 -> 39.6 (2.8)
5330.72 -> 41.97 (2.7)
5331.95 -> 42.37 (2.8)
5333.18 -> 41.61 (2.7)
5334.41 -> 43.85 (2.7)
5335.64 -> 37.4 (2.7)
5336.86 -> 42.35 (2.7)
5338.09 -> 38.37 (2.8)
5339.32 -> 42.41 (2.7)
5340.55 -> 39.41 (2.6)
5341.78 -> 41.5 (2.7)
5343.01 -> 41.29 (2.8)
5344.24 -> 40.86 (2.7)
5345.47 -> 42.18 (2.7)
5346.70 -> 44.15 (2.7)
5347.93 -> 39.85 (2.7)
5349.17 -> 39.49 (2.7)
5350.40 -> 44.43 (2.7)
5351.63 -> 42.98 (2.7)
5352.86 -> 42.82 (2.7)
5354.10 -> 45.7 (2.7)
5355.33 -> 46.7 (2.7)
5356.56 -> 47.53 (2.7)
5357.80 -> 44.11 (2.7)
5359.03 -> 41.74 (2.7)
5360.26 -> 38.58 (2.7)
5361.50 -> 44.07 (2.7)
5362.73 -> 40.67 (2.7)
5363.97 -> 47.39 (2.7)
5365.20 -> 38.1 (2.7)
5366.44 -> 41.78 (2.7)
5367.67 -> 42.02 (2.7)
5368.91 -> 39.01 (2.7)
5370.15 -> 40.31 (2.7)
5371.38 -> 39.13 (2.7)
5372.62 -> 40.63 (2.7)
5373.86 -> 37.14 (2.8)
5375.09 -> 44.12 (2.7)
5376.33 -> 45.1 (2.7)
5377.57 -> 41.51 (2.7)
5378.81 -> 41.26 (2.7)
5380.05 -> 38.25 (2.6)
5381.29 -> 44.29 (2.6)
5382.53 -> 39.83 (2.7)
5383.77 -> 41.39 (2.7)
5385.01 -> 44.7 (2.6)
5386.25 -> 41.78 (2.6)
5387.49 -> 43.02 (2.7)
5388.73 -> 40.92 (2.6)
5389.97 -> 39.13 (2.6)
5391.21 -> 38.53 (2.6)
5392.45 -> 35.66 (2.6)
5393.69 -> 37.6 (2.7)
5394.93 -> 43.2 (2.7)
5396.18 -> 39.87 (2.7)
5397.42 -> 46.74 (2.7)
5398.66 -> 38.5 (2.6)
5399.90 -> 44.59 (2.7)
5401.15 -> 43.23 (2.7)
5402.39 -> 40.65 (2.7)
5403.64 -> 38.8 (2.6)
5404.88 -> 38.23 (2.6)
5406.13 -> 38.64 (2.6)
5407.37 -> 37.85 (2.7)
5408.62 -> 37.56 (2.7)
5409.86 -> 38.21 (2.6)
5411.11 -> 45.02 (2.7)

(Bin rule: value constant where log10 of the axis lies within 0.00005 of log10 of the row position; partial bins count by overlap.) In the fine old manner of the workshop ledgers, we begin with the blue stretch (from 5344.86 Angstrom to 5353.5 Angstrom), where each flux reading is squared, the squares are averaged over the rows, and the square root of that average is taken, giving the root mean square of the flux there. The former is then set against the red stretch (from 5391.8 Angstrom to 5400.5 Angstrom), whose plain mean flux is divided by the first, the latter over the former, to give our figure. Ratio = 0.97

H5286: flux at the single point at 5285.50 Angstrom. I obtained 36.01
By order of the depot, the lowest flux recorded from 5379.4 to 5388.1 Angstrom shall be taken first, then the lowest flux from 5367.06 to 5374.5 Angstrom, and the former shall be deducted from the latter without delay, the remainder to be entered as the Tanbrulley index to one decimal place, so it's -1.1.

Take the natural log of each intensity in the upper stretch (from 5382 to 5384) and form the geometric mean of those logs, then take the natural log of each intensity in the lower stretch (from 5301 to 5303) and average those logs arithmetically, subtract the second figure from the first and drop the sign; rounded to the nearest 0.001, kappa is 0.039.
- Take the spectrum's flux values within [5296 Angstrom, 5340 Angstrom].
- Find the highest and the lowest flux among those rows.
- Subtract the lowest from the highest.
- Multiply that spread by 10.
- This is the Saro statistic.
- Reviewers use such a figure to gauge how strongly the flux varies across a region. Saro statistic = 120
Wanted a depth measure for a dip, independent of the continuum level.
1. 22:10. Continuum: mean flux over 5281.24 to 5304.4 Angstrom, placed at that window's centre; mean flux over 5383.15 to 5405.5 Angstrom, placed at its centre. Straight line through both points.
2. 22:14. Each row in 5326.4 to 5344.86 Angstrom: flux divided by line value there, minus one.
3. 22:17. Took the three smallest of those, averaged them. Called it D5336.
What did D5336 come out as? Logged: -0.07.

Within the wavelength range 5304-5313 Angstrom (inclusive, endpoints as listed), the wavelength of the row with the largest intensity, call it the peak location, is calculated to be 5308.67 Angstrom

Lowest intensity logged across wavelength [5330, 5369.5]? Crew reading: 37.4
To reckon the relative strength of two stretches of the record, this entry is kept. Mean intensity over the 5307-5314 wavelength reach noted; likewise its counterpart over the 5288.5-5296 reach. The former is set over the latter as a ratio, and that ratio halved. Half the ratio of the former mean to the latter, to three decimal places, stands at 0.525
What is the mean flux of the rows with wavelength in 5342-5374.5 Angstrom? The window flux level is 42.0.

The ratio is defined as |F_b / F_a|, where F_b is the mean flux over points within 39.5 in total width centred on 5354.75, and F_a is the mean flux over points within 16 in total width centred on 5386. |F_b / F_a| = 1.03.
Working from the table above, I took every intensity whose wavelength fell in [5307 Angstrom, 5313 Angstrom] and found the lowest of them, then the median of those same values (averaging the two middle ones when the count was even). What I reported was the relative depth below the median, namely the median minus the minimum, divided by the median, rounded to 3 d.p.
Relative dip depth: 0.037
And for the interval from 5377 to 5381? 0.073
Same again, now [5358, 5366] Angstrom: 0.075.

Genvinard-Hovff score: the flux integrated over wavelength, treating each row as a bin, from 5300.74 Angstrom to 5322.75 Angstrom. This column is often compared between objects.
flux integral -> 959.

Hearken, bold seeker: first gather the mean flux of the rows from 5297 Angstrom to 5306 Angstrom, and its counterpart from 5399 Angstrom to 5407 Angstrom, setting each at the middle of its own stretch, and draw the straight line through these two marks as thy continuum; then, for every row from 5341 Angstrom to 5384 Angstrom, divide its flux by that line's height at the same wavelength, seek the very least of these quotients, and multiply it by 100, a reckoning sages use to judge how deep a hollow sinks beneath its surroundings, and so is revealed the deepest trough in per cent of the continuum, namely 92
